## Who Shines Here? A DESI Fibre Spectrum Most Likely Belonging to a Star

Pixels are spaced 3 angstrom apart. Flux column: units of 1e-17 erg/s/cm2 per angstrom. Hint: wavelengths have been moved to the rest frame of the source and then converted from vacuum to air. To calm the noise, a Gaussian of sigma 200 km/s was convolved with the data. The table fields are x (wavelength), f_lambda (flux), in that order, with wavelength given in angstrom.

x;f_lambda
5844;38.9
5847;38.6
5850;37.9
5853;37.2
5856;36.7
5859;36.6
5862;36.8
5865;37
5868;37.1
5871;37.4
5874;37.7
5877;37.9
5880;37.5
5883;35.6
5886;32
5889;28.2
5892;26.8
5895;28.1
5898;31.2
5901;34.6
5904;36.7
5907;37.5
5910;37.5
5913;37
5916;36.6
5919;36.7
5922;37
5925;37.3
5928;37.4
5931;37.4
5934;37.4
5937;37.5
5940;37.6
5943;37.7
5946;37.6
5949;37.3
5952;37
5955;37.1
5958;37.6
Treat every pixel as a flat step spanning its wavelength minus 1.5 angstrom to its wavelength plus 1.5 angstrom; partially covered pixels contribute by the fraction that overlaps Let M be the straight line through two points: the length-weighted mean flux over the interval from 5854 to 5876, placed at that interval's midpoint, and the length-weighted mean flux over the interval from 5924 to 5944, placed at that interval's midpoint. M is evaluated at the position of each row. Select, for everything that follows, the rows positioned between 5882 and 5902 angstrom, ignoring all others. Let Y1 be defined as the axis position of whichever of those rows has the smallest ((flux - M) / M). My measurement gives 5892 angstrom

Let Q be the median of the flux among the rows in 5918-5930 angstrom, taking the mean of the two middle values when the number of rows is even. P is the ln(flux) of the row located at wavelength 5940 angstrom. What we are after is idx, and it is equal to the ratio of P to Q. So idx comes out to 0.0976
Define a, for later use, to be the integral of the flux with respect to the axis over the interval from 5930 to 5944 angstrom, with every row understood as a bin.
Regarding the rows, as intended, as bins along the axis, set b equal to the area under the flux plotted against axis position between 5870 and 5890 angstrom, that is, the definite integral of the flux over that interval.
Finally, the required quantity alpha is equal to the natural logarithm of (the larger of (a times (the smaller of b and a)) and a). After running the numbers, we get 12.5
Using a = 525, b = 706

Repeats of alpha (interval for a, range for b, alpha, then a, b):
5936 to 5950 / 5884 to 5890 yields 11.5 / 526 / 184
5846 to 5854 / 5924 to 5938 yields 11.4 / 303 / 524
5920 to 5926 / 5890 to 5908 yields 10.8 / 223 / 580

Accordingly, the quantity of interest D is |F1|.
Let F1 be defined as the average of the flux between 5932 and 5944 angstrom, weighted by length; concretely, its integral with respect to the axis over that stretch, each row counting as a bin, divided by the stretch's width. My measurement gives 37.5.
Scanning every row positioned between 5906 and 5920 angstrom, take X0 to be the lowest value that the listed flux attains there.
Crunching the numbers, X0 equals 36.6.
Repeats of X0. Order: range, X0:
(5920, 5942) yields 37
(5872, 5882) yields 37.5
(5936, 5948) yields 37.5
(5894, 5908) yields 28.1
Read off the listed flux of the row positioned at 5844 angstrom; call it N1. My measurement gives 38.9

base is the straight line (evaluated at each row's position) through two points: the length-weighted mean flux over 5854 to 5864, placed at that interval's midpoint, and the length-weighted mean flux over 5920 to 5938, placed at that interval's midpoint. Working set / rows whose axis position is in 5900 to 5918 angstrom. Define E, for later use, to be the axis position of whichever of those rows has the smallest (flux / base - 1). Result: 5901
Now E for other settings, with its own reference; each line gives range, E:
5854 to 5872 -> 5859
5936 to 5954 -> 5952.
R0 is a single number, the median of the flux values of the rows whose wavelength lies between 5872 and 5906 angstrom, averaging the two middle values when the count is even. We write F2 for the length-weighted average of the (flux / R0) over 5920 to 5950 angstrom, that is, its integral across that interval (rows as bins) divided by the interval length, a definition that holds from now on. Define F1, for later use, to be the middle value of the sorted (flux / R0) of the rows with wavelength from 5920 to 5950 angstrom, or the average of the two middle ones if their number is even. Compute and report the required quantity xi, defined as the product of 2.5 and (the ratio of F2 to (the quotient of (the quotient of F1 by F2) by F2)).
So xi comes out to 2.92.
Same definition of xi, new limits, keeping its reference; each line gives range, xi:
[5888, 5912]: 2.23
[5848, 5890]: 2.68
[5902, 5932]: 2.86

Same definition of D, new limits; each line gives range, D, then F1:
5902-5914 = 37.1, 37.1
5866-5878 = 37.5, 37.5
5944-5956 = 37.3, 37.3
